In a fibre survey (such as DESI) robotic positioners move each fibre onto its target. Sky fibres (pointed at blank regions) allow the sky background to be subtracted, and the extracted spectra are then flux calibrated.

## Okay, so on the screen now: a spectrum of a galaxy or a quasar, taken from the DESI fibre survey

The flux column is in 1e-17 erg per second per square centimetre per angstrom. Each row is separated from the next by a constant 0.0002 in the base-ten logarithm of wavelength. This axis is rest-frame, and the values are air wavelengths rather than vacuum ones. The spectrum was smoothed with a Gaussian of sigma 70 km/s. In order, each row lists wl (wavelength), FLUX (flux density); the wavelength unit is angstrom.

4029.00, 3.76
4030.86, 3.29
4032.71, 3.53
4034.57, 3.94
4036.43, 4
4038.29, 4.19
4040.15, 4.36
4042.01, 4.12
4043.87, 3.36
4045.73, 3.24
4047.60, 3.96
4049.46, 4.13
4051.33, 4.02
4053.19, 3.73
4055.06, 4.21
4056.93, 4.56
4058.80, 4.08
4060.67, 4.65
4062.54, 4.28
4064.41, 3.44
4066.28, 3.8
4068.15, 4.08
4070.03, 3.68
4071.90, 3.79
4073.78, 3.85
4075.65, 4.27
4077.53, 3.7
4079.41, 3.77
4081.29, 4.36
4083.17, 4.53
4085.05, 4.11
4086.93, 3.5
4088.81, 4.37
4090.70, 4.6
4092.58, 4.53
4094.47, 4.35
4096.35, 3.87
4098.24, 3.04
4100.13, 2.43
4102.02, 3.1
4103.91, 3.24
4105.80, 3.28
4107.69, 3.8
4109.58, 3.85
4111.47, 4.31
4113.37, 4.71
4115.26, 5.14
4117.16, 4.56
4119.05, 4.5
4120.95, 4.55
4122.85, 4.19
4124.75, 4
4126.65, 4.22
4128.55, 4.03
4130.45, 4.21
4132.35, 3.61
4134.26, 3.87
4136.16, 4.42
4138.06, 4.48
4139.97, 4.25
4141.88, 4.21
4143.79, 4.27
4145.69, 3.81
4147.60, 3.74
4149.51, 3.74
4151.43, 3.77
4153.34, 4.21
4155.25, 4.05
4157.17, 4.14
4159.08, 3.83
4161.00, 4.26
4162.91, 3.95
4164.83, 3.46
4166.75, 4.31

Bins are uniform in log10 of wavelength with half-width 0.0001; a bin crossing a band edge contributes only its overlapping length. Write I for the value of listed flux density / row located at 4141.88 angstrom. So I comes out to 4.21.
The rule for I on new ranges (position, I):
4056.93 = 4.56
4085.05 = 4.11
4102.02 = 3.1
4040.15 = 4.36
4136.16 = 4.42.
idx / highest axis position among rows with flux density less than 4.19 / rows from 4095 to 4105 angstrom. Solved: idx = 4103.91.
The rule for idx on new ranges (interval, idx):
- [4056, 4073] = 4071.90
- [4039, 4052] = 4051.33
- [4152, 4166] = 4164.83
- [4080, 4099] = 4098.24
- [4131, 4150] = 4149.51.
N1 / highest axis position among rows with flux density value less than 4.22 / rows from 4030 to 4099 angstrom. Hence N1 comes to 4098.24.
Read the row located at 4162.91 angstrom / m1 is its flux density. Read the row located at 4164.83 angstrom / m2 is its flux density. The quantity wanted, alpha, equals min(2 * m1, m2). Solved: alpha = 3.46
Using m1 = 3.95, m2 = 3.46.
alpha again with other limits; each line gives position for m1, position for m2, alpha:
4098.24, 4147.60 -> 3.74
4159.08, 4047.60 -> 3.96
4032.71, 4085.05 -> 4.11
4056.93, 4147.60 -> 3.74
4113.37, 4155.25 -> 4.05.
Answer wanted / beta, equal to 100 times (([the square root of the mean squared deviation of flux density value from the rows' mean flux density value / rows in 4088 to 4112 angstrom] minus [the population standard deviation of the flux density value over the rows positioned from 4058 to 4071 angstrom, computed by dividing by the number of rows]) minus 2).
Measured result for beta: -172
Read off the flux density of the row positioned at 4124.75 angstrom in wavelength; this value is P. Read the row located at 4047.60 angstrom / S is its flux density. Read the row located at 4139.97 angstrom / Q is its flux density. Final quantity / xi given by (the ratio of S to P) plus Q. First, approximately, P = 4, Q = 4.25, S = 3.96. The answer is 5.24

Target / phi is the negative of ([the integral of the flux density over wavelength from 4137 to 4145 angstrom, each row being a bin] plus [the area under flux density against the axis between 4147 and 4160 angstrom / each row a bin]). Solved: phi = -85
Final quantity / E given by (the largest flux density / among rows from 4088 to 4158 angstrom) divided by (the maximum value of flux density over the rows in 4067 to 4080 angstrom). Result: 1.20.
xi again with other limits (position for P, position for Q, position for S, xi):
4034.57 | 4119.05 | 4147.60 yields 5.45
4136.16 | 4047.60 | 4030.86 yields 4.70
